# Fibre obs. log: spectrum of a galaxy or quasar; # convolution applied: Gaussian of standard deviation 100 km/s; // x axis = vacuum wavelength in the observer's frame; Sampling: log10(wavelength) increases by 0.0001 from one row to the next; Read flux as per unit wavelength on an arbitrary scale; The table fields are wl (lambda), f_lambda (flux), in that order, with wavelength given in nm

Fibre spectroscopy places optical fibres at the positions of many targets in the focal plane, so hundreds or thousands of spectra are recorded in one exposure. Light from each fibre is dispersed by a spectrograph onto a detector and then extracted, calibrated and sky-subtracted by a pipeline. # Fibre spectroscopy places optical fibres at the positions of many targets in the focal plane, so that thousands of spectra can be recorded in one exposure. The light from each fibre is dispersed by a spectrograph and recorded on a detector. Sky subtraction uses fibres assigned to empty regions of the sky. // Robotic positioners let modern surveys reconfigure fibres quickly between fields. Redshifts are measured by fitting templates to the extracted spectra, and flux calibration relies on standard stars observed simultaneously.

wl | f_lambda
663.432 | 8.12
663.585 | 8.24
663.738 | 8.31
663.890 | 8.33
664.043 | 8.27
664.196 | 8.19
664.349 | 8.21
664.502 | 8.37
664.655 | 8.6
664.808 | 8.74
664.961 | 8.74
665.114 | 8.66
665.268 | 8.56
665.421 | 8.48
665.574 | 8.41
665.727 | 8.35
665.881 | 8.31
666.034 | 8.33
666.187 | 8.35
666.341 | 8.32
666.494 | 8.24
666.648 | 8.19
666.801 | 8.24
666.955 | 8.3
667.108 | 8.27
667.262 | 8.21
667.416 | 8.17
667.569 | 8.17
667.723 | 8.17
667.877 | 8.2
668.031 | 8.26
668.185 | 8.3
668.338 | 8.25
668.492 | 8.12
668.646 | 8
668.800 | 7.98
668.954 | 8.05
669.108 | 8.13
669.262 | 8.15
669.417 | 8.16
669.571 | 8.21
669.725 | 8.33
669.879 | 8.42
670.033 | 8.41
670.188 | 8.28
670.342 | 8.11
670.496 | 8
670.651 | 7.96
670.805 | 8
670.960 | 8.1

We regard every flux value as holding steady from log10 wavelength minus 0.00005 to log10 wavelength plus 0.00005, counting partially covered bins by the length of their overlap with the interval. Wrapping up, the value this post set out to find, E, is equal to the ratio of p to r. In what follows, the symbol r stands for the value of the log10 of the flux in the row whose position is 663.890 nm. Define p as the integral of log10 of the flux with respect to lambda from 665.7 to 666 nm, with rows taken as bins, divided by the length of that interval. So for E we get 1.00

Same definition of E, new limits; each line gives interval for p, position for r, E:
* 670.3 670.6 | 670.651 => 1.00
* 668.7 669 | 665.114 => 0.96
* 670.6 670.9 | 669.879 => 0.98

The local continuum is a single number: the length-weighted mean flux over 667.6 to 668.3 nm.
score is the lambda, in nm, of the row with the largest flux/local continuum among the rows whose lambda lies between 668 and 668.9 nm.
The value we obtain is 668.185 nm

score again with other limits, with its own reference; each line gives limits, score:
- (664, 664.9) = 664.808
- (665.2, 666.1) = 665.268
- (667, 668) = 667.108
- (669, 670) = 669.879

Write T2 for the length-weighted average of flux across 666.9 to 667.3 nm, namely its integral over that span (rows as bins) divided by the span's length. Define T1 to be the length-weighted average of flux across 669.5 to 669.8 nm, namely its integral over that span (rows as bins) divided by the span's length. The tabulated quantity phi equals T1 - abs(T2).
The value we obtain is 0.0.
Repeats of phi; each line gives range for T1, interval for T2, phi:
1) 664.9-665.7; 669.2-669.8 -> 0.3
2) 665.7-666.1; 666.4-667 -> 0.1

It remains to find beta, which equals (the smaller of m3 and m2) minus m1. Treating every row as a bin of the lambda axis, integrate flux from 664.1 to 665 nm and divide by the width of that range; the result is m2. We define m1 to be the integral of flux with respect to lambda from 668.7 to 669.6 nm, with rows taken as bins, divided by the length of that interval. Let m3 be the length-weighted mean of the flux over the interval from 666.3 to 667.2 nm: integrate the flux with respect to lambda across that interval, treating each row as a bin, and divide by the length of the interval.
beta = 0.16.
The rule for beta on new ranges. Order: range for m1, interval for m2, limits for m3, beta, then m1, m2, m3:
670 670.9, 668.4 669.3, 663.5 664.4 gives -0.04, 8.11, 8.07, 8.26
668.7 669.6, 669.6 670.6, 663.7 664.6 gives 0.15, 8.10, 8.25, 8.29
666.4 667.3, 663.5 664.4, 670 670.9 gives -0.14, 8.25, 8.26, 8.11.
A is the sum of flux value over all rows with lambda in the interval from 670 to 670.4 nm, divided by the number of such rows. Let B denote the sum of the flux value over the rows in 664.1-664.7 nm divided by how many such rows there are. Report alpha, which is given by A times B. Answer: 69.0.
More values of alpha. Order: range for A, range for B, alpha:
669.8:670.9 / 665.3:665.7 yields 69.0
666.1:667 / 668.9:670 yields 67.9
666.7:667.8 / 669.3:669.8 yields 67.7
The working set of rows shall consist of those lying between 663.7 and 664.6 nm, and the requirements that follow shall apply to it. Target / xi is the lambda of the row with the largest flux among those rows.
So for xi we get 664.502 nm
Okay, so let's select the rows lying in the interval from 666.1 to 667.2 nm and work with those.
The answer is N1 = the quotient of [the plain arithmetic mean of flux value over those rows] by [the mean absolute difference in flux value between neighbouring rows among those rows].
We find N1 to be 165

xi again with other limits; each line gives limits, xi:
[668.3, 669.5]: 668.338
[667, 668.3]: 668.185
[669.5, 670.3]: 669.879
